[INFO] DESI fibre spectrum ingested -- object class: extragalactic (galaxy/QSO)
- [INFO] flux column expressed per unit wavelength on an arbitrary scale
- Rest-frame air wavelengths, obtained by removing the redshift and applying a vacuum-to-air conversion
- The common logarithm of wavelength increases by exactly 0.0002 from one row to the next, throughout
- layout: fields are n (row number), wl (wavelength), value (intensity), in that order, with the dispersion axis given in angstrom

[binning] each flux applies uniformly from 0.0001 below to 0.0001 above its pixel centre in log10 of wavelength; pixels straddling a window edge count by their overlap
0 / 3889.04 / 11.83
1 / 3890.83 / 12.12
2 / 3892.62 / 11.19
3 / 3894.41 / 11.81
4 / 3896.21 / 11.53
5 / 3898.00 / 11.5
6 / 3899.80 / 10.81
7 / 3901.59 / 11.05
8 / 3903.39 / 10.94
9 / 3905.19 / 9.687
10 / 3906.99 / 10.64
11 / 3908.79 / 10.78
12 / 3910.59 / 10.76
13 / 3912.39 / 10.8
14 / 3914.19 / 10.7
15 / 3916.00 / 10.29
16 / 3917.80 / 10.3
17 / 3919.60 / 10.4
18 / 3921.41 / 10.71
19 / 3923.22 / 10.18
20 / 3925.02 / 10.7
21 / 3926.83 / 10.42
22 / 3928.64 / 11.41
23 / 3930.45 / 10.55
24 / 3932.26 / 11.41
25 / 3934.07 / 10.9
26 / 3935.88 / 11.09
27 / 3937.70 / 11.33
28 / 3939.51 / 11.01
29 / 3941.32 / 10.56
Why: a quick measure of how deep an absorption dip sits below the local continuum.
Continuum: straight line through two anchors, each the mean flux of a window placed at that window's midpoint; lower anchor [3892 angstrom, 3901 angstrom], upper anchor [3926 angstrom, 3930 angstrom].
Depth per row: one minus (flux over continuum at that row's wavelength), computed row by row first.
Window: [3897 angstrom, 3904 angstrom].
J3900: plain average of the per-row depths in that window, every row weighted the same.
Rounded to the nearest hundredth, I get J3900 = 0.02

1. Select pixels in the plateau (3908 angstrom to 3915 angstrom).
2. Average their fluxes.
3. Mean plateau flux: 10.8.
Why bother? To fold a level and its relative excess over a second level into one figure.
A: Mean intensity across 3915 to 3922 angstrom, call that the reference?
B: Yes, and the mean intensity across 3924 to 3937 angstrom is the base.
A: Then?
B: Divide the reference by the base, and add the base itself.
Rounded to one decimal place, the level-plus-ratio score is 11.9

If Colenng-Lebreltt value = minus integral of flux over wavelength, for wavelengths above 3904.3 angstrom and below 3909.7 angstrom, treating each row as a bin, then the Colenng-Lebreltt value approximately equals -56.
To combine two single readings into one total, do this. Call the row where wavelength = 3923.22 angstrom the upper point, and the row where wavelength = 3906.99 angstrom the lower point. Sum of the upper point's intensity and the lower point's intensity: 20.8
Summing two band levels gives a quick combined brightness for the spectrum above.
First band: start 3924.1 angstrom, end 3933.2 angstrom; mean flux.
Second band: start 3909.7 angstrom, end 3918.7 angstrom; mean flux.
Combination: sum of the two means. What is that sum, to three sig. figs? 21.5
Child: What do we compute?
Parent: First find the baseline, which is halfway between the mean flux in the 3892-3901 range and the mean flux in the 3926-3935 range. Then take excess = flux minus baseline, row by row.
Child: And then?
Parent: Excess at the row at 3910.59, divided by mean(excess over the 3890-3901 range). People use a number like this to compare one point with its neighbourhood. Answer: -1.2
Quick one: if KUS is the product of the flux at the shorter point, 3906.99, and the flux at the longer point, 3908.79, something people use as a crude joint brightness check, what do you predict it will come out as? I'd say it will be 115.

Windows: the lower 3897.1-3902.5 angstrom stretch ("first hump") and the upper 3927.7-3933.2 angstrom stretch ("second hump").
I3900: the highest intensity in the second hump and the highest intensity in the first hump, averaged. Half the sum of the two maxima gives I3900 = 11.5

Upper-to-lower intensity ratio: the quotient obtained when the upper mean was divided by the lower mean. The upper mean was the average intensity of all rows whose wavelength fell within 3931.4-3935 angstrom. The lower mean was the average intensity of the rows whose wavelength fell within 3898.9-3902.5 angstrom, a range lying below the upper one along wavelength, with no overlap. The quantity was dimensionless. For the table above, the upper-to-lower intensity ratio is 1.02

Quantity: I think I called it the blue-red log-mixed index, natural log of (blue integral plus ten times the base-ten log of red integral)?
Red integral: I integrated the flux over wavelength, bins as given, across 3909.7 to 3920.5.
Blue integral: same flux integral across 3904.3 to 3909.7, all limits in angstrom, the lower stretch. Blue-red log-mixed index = 4.3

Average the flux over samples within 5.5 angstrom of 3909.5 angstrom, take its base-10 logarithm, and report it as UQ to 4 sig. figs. 1.024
